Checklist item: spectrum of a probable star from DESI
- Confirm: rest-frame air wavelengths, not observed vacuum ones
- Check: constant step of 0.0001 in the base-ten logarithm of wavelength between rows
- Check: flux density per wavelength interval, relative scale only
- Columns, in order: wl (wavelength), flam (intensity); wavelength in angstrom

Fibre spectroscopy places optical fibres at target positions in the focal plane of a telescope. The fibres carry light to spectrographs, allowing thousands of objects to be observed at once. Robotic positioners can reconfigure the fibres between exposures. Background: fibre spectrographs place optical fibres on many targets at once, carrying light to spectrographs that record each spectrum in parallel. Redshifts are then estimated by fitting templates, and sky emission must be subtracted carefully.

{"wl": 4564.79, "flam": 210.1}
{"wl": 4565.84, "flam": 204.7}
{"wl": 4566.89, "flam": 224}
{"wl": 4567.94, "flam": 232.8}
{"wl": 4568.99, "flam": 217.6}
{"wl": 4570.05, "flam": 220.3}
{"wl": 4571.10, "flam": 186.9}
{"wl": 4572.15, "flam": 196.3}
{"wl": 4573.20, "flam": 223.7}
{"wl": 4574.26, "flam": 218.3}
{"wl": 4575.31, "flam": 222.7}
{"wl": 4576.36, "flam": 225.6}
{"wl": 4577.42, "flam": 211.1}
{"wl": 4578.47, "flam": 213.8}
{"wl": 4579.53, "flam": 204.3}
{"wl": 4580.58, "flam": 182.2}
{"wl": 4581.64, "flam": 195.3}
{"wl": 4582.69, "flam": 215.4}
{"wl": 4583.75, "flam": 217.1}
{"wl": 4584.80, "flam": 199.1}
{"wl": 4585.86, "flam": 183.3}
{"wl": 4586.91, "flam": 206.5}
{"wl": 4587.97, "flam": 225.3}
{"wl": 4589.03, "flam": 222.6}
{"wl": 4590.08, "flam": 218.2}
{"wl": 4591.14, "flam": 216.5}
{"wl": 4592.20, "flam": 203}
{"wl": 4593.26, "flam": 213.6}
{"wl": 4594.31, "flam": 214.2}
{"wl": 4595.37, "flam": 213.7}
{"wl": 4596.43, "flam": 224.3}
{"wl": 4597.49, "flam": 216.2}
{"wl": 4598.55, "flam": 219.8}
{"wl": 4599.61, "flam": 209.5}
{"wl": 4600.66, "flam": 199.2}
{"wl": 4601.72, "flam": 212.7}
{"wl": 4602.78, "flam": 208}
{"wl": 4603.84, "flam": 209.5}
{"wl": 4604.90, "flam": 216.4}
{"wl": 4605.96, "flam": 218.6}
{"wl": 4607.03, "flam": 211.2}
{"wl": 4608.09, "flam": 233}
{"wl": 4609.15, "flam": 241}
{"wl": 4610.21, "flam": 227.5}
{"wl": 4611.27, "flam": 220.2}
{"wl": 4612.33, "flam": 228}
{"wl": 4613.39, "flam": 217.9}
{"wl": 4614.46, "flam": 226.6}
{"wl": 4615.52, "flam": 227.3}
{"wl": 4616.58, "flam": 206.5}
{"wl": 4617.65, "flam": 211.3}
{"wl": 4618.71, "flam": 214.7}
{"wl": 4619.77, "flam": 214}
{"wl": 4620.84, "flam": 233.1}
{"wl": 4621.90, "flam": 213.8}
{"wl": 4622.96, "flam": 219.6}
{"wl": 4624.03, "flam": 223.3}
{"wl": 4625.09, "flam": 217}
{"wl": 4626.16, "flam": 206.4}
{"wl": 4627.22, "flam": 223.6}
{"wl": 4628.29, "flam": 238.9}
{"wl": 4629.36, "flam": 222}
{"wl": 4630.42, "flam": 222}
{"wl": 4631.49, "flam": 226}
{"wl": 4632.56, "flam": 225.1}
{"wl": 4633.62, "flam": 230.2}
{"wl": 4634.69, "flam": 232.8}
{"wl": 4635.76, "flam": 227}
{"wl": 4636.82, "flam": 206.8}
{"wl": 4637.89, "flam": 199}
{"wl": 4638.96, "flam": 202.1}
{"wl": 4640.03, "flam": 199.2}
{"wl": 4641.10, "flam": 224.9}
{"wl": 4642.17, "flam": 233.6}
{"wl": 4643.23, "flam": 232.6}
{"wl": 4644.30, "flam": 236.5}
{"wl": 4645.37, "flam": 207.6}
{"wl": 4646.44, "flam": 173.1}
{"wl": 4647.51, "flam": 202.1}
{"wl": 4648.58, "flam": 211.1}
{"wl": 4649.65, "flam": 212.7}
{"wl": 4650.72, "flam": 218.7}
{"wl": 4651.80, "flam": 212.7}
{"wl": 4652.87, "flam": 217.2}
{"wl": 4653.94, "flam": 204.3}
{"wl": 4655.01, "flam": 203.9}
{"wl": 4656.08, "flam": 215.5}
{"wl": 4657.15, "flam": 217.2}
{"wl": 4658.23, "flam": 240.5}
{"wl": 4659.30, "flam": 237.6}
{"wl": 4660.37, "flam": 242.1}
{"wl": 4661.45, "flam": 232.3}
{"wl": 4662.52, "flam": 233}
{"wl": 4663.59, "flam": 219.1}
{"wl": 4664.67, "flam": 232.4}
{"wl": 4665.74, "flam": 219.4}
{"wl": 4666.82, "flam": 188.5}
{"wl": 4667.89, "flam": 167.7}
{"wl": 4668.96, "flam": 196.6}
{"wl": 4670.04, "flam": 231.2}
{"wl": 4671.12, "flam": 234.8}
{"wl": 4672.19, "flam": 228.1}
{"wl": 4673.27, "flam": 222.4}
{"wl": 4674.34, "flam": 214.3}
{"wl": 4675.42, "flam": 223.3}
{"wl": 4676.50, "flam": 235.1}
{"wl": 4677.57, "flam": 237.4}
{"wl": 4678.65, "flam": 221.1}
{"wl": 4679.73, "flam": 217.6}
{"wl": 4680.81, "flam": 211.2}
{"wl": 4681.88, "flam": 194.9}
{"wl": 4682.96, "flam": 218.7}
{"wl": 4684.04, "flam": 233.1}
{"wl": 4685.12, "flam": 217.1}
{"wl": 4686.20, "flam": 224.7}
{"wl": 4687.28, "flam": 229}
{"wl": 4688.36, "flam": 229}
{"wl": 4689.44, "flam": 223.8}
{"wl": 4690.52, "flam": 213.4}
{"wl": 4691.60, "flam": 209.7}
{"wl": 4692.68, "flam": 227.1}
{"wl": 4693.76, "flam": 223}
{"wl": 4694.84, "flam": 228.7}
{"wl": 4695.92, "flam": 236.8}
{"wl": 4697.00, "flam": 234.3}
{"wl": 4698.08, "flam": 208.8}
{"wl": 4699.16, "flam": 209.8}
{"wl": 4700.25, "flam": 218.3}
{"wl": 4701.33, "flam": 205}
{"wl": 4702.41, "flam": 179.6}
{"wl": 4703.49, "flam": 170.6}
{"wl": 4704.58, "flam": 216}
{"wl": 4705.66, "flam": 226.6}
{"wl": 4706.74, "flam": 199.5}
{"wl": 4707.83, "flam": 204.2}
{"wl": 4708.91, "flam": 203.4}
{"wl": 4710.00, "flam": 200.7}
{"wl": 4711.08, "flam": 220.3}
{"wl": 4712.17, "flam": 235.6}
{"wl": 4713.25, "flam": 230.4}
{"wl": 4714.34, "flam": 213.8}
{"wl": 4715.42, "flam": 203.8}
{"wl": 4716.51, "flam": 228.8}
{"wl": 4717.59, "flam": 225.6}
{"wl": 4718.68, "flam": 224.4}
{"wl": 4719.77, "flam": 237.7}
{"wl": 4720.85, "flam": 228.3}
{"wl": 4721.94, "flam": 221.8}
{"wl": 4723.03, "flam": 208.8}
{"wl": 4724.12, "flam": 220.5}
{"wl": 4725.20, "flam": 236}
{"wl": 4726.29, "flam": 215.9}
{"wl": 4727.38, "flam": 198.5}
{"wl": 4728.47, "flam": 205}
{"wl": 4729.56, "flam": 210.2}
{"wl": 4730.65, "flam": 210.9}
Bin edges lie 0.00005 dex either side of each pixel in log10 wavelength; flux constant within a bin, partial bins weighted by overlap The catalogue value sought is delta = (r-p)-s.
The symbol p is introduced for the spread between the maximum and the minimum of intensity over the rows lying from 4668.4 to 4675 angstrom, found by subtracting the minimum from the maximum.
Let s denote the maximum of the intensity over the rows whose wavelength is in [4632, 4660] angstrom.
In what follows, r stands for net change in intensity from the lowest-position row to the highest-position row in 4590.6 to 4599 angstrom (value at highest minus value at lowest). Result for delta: -275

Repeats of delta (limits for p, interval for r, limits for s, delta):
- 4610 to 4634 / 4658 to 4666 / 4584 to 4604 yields -279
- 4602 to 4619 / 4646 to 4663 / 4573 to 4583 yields -200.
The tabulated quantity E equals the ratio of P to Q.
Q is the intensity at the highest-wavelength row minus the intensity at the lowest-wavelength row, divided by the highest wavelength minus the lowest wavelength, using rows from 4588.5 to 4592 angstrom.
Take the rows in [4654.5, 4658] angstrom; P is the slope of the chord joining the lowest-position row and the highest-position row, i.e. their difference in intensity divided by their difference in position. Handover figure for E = -2.1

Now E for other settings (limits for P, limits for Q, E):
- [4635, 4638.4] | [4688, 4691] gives 1.8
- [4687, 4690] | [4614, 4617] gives 0.3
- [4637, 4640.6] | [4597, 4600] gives 0.0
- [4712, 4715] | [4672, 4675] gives 1.6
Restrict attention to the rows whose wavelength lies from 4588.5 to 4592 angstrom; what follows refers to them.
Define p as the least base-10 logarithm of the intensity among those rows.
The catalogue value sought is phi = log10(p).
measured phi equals 0.368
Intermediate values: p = 2.34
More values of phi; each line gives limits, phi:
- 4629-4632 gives 0.370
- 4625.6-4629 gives 0.364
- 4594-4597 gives 0.367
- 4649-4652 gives 0.367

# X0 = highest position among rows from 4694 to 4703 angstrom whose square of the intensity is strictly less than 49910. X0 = 4702.41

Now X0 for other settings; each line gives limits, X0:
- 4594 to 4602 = 4601.72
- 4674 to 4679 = 4678.65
